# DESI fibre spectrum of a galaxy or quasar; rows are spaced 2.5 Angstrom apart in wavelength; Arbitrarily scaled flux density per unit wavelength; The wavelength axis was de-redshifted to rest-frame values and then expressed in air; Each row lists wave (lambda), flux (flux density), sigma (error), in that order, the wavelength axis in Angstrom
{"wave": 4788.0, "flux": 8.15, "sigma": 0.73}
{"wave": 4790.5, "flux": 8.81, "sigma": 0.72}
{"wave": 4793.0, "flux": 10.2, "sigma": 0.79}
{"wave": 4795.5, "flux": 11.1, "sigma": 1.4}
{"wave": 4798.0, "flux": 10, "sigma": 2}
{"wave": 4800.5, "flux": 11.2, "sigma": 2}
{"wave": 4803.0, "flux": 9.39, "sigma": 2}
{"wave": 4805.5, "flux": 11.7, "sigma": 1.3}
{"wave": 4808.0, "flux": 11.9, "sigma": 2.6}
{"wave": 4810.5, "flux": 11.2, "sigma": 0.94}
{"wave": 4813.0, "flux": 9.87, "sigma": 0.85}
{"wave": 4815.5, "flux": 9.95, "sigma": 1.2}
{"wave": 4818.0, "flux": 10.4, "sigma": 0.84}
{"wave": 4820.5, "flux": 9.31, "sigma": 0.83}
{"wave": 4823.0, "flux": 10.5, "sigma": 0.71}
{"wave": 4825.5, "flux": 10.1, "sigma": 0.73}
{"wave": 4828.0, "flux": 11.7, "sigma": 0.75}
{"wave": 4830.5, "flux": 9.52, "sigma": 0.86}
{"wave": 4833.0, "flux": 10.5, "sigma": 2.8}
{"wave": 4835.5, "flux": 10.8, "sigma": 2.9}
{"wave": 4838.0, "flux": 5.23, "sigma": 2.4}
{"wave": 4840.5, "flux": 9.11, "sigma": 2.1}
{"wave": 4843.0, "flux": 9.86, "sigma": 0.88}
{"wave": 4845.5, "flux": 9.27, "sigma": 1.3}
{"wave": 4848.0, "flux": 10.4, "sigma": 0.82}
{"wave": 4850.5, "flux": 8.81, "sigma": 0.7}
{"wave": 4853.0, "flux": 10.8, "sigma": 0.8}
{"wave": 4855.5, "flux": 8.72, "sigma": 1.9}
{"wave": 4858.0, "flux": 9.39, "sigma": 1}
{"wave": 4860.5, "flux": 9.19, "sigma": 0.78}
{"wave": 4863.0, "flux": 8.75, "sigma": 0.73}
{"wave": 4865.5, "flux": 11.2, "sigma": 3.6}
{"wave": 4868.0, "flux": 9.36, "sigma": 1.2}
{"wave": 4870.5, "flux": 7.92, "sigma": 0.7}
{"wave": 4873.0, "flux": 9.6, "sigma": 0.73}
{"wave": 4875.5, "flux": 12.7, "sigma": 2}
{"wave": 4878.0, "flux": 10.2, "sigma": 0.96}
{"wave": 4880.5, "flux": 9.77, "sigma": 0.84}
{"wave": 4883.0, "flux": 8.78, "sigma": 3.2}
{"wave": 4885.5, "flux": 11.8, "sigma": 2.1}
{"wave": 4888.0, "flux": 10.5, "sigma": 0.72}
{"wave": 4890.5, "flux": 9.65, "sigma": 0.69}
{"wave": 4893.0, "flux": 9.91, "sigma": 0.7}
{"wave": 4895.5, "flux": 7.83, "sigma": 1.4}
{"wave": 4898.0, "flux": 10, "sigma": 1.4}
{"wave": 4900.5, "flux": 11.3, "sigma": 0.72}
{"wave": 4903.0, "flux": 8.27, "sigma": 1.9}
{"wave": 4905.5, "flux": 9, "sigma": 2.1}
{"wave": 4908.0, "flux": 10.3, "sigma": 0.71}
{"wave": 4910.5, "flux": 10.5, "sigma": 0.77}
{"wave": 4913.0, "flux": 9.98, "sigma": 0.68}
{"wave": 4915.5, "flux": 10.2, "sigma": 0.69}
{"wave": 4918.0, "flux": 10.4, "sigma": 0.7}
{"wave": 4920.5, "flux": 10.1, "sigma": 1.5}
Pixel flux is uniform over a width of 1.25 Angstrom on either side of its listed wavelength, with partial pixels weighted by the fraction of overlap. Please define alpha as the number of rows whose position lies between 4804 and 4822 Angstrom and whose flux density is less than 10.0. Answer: 3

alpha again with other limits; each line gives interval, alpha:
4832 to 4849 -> 4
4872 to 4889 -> 3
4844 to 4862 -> 5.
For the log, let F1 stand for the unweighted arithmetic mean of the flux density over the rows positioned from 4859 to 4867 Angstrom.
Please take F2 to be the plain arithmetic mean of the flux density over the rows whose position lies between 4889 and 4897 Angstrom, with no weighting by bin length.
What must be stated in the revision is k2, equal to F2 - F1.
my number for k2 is -0.58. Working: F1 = 9.7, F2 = 9.1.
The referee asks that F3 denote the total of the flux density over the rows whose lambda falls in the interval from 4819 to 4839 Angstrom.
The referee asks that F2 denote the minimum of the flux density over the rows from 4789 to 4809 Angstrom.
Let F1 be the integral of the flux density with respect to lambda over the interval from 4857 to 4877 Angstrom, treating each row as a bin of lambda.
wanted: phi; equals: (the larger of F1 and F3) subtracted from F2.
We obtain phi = -187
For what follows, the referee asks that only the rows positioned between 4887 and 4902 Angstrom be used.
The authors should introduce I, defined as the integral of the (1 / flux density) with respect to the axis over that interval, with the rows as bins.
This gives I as 1.5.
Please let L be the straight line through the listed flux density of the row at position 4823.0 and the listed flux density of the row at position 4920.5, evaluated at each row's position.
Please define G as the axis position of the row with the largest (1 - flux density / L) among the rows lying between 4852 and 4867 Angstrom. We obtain 4855.5 Angstrom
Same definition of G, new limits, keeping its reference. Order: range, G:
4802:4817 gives 4803.0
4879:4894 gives 4883.0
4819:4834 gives 4820.5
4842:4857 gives 4855.5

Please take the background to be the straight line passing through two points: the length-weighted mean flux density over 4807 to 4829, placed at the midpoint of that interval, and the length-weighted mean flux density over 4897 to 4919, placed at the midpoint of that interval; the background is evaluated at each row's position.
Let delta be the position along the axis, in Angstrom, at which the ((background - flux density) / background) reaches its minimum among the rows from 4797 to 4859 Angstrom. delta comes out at 4808.0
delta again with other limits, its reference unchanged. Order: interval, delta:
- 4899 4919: 4900.5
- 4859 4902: 4875.5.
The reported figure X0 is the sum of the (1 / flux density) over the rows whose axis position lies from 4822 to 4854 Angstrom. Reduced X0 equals 1.39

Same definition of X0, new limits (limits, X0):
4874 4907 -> 1.33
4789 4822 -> 1.26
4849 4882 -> 1.36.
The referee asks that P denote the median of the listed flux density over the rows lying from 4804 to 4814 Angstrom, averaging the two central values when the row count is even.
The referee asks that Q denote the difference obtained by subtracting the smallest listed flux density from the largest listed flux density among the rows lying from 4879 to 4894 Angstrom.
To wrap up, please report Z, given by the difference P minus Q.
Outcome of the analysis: 8.4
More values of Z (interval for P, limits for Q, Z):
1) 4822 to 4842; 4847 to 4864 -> 8.2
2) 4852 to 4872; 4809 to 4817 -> 7.9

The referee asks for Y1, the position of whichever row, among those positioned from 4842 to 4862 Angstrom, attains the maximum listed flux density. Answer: 4853.0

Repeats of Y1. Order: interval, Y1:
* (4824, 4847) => 4828.0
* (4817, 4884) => 4875.5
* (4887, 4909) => 4900.5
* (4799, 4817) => 4808.0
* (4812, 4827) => 4823.0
